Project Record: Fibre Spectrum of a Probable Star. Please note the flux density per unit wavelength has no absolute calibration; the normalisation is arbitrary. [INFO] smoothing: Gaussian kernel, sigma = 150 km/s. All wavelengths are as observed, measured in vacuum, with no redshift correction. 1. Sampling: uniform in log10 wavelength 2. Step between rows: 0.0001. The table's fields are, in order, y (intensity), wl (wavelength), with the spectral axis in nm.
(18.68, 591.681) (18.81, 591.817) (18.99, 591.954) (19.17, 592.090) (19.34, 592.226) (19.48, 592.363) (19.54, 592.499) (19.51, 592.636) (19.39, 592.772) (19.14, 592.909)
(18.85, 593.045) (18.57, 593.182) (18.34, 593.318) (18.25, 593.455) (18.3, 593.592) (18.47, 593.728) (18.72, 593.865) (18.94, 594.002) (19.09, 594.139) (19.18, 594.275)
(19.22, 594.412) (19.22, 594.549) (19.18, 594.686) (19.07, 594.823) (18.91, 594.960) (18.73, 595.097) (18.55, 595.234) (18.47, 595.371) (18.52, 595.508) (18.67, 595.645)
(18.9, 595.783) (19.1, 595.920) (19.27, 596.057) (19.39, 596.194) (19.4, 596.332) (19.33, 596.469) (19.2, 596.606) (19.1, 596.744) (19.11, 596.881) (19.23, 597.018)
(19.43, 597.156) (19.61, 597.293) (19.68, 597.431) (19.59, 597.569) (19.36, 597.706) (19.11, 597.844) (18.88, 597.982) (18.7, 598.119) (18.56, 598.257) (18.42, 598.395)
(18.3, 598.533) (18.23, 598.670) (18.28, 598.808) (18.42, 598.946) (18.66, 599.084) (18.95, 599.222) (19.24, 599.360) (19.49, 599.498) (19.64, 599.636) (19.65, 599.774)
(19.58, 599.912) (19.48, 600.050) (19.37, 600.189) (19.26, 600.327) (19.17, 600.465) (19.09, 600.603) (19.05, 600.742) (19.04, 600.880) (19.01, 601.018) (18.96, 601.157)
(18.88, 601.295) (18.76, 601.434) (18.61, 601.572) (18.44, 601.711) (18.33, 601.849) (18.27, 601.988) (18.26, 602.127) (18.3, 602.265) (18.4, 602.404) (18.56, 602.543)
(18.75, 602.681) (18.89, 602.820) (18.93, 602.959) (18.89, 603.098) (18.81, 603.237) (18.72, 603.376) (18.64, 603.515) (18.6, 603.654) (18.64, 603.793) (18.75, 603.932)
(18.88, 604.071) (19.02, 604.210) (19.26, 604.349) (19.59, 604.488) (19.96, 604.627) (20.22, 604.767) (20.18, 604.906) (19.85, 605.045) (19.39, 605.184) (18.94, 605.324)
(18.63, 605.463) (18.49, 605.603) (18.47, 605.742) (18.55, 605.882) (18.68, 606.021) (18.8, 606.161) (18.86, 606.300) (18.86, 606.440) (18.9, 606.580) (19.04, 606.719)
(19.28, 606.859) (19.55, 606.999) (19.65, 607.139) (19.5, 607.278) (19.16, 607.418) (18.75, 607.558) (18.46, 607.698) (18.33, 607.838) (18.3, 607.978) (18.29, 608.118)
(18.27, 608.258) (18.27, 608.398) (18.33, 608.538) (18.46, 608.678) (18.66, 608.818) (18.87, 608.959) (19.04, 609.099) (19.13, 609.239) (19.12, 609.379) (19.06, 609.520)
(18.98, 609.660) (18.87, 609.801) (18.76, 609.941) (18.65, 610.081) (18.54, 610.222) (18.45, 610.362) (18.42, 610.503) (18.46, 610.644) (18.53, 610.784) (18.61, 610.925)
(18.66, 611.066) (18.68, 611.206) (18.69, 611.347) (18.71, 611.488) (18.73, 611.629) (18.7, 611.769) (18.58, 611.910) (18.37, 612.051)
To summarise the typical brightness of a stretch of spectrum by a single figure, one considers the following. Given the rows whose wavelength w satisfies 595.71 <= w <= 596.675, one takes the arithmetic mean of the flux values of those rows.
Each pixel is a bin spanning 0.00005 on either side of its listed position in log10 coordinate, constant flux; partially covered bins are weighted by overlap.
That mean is 19.2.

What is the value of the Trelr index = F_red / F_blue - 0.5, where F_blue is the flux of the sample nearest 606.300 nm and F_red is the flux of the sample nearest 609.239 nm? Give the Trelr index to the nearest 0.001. 0.514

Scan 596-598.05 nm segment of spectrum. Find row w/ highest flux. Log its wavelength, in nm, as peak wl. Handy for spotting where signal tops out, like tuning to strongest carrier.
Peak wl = 597.431 nm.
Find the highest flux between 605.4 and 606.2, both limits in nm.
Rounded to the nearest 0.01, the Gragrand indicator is 18.80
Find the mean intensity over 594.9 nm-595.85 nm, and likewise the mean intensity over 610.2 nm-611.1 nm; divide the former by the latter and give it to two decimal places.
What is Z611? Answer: 1.01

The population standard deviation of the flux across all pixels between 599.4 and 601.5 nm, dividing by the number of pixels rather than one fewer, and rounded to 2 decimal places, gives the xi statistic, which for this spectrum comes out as 0.28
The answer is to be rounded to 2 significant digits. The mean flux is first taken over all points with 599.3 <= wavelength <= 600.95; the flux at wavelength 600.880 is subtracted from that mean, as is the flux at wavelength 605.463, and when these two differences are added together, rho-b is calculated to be 1.0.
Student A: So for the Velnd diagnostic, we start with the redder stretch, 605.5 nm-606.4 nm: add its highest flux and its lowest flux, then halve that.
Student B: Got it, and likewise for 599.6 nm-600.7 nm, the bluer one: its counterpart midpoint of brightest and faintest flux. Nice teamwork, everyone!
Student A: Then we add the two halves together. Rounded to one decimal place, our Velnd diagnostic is 38.0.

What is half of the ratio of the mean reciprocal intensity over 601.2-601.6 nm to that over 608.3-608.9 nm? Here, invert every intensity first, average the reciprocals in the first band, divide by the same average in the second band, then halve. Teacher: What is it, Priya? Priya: 0.491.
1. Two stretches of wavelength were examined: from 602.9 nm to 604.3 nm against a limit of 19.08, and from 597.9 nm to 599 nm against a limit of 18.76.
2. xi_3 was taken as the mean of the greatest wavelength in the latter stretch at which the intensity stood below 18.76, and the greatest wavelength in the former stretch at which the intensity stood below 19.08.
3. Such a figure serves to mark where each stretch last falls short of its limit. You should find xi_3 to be 601.58 nm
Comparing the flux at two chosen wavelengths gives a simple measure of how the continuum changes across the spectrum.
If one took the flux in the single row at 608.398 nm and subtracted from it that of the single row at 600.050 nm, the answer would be -1.21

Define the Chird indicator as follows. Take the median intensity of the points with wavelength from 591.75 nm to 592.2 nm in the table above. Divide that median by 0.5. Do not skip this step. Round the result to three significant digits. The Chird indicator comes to 38.0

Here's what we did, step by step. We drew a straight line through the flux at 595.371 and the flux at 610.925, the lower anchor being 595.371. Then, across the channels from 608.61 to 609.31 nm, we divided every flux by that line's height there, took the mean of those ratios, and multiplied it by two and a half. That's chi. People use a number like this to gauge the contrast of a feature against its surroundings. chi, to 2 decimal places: 2.53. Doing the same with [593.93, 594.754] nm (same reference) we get 2.59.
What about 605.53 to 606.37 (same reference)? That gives 2.51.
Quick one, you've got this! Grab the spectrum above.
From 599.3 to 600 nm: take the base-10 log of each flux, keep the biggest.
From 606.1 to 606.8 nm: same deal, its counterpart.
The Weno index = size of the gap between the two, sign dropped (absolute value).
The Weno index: 0.014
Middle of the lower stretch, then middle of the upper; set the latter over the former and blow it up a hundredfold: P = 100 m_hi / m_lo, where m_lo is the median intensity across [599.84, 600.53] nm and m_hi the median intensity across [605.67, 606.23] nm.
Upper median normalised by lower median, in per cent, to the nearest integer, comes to 96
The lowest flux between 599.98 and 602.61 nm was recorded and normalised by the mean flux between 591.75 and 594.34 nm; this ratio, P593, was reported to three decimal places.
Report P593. 0.964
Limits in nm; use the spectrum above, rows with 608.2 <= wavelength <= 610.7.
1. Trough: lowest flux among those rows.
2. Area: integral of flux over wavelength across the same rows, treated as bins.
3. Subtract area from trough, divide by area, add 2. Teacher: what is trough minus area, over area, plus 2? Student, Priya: 1.39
